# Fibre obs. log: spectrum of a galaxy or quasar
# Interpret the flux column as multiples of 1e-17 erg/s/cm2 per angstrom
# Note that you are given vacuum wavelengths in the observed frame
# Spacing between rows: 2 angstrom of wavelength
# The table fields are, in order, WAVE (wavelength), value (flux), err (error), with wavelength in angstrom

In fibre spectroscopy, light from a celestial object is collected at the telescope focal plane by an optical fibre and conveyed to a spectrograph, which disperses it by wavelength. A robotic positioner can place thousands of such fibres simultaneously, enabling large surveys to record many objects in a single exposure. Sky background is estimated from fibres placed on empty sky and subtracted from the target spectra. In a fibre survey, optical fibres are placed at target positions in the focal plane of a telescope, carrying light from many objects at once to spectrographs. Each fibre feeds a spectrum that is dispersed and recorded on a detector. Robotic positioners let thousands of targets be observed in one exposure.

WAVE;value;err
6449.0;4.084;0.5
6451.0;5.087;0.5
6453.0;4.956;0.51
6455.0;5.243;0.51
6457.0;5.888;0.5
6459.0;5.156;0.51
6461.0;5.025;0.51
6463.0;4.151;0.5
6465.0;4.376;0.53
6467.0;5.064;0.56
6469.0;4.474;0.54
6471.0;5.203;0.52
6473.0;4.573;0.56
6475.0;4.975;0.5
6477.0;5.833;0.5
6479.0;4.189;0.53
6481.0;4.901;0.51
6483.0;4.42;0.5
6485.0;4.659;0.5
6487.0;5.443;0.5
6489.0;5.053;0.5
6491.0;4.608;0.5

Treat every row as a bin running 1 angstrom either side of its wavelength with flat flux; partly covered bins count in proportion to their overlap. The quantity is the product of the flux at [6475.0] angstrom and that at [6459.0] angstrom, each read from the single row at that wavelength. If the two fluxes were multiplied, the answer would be 25.7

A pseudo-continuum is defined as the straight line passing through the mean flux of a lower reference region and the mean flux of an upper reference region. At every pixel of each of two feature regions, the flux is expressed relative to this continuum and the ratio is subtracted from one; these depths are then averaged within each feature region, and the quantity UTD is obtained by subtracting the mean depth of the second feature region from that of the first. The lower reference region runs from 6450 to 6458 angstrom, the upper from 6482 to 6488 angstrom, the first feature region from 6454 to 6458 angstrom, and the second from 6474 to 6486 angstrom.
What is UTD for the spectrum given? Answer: -0.07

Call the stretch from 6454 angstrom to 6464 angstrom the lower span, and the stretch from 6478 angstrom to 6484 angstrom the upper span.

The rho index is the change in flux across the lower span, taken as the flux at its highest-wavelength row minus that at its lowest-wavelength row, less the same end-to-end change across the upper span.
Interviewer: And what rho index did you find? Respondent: -1.3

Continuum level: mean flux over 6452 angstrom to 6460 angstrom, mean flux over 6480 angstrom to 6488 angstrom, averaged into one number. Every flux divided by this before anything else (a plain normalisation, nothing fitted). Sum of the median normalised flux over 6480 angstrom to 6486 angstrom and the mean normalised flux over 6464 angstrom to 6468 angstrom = 1.85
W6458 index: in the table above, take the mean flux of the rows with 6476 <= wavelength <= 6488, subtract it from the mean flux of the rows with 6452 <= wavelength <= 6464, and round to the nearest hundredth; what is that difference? 0.16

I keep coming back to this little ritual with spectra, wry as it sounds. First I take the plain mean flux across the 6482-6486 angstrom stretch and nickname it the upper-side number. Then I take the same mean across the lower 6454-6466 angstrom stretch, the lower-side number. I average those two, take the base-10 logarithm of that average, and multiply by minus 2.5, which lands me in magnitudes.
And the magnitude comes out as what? -1.69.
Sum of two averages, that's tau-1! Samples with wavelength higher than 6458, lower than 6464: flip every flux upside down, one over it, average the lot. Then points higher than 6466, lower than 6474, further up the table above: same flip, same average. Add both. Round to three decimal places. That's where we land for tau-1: 0.419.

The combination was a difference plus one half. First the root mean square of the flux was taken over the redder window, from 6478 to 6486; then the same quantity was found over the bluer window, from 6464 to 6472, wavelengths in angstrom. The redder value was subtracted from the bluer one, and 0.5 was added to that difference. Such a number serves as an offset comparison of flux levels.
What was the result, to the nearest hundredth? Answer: 0.74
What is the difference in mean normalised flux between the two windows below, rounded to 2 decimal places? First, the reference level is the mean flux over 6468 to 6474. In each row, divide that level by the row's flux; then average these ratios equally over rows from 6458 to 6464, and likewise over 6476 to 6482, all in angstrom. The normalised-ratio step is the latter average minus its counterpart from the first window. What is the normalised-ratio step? -0.03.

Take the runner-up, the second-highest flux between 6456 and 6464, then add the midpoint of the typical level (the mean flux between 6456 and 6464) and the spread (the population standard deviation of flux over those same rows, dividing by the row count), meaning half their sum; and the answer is 8.0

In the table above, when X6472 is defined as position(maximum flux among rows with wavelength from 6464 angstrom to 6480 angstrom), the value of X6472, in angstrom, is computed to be 6477.0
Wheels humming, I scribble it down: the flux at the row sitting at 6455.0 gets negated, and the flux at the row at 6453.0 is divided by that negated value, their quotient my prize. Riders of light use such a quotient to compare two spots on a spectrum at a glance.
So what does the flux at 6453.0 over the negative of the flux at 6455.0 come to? -0.95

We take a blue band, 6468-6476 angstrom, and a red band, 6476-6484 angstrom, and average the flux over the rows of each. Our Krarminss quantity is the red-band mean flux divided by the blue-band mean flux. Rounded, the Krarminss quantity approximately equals 1.01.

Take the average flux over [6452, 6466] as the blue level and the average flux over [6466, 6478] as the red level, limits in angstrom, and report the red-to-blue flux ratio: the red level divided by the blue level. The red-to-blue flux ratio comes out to 1.01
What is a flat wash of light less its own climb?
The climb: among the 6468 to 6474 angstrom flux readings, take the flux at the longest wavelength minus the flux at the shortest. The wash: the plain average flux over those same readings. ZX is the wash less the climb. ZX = 4.7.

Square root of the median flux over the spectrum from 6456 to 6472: 2.25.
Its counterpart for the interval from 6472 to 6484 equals 2.18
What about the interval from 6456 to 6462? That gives 2.27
